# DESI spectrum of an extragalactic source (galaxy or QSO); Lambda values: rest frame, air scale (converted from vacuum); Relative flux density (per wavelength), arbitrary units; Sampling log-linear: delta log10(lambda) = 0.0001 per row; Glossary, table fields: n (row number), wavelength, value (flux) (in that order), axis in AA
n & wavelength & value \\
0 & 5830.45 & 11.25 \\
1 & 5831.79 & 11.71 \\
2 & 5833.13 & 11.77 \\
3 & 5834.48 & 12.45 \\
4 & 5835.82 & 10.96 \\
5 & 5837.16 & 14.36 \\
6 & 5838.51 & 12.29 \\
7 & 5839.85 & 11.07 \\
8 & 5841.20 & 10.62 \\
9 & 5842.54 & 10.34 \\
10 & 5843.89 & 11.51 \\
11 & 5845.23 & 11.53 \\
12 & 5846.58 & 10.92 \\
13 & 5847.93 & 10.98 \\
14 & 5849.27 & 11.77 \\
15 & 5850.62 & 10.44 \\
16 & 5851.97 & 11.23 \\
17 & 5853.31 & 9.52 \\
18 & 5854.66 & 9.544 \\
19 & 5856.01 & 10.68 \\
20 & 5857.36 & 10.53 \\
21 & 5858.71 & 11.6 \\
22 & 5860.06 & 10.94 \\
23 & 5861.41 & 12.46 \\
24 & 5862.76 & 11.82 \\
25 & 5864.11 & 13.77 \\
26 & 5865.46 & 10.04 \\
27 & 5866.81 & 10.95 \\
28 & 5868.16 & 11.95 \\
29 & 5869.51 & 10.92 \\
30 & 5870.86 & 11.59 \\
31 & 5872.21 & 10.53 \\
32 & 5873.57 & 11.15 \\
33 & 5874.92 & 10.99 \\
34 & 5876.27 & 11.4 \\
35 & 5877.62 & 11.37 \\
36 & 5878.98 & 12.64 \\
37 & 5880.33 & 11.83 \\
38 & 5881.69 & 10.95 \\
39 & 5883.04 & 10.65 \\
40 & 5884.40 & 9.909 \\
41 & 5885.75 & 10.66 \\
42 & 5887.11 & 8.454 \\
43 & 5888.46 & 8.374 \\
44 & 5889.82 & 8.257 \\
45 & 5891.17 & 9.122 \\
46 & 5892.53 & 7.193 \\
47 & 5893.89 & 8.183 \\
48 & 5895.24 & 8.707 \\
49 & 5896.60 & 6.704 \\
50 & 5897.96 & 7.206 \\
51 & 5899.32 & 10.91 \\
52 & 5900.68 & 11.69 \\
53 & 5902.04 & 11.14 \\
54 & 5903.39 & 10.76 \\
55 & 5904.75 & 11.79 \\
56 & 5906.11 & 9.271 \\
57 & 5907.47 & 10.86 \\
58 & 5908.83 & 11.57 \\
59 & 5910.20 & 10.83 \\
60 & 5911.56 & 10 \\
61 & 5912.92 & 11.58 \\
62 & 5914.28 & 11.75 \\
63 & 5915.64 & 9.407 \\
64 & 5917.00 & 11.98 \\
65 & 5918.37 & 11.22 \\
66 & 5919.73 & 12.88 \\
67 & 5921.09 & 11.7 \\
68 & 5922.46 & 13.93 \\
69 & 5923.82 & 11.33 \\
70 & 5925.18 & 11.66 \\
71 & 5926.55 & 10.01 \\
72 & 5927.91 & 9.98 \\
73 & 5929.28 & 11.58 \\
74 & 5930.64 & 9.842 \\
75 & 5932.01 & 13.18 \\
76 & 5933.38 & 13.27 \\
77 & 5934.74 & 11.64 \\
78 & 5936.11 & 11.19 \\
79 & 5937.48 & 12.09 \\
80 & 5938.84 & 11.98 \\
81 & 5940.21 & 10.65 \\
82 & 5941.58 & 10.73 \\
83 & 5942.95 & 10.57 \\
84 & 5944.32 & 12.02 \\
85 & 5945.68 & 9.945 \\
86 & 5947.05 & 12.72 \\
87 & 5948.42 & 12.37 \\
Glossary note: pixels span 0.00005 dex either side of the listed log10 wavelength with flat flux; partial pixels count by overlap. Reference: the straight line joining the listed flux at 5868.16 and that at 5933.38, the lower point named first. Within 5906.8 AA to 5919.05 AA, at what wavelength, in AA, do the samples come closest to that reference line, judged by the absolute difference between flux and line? 5917.00 AA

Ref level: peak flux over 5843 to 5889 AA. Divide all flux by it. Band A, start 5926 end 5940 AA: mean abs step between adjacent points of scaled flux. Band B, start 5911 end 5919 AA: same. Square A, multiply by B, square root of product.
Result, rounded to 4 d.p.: 0.0262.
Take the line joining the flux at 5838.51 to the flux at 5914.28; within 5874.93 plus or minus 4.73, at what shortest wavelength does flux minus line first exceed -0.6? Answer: 5870.86 AA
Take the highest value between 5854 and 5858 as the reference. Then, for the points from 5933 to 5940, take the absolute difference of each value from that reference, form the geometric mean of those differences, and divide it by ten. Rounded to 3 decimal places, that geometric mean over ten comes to 0.118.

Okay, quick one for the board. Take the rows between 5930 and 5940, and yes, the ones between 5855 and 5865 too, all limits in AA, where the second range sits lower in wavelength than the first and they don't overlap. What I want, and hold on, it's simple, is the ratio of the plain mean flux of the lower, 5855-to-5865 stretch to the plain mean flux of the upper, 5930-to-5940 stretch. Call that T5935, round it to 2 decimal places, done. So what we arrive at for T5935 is 0.98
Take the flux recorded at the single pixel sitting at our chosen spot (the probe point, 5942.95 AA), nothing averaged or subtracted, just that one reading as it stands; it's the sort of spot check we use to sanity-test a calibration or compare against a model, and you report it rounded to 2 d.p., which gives 10.57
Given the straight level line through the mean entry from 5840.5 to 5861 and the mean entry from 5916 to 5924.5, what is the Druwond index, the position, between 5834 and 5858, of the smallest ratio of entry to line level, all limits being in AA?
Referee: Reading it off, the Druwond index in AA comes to 5853.31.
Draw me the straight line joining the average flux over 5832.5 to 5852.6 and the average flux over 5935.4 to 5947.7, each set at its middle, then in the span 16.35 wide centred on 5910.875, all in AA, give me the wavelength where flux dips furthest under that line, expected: 5906.11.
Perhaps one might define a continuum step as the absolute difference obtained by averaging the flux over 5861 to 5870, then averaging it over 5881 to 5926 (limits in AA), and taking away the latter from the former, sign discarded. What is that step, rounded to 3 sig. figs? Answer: 1.38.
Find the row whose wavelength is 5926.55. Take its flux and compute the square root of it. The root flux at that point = 3.16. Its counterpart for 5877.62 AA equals 3.37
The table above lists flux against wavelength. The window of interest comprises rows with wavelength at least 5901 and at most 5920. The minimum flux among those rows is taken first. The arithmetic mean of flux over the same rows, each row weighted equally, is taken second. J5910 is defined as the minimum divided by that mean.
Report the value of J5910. 0.84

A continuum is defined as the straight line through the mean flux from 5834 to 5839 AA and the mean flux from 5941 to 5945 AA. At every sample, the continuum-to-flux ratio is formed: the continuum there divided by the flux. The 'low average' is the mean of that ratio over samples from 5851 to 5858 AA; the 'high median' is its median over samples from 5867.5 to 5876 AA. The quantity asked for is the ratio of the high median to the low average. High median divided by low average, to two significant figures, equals 0.91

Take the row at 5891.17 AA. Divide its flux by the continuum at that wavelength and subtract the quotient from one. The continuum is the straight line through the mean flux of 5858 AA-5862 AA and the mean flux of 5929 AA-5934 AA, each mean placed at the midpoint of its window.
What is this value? 0.23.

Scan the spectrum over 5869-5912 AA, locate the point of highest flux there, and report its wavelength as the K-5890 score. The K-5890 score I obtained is 5878.98 AA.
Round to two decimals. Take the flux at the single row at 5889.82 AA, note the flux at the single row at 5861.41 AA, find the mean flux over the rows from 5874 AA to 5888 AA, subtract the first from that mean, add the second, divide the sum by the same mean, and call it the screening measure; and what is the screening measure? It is 1.39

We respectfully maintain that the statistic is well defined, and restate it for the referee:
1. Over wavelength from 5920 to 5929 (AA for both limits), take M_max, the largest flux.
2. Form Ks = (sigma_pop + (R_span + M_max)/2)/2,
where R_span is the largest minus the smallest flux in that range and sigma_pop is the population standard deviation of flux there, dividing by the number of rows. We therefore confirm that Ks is 5.13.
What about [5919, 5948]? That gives 5.08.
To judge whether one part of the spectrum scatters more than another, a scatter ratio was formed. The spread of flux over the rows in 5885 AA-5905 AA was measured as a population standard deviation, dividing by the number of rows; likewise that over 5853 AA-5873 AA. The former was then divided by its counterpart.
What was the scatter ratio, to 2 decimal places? 1.54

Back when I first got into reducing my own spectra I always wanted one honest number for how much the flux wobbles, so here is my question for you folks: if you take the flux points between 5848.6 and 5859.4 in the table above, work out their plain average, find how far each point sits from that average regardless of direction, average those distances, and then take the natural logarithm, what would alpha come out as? -0.4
